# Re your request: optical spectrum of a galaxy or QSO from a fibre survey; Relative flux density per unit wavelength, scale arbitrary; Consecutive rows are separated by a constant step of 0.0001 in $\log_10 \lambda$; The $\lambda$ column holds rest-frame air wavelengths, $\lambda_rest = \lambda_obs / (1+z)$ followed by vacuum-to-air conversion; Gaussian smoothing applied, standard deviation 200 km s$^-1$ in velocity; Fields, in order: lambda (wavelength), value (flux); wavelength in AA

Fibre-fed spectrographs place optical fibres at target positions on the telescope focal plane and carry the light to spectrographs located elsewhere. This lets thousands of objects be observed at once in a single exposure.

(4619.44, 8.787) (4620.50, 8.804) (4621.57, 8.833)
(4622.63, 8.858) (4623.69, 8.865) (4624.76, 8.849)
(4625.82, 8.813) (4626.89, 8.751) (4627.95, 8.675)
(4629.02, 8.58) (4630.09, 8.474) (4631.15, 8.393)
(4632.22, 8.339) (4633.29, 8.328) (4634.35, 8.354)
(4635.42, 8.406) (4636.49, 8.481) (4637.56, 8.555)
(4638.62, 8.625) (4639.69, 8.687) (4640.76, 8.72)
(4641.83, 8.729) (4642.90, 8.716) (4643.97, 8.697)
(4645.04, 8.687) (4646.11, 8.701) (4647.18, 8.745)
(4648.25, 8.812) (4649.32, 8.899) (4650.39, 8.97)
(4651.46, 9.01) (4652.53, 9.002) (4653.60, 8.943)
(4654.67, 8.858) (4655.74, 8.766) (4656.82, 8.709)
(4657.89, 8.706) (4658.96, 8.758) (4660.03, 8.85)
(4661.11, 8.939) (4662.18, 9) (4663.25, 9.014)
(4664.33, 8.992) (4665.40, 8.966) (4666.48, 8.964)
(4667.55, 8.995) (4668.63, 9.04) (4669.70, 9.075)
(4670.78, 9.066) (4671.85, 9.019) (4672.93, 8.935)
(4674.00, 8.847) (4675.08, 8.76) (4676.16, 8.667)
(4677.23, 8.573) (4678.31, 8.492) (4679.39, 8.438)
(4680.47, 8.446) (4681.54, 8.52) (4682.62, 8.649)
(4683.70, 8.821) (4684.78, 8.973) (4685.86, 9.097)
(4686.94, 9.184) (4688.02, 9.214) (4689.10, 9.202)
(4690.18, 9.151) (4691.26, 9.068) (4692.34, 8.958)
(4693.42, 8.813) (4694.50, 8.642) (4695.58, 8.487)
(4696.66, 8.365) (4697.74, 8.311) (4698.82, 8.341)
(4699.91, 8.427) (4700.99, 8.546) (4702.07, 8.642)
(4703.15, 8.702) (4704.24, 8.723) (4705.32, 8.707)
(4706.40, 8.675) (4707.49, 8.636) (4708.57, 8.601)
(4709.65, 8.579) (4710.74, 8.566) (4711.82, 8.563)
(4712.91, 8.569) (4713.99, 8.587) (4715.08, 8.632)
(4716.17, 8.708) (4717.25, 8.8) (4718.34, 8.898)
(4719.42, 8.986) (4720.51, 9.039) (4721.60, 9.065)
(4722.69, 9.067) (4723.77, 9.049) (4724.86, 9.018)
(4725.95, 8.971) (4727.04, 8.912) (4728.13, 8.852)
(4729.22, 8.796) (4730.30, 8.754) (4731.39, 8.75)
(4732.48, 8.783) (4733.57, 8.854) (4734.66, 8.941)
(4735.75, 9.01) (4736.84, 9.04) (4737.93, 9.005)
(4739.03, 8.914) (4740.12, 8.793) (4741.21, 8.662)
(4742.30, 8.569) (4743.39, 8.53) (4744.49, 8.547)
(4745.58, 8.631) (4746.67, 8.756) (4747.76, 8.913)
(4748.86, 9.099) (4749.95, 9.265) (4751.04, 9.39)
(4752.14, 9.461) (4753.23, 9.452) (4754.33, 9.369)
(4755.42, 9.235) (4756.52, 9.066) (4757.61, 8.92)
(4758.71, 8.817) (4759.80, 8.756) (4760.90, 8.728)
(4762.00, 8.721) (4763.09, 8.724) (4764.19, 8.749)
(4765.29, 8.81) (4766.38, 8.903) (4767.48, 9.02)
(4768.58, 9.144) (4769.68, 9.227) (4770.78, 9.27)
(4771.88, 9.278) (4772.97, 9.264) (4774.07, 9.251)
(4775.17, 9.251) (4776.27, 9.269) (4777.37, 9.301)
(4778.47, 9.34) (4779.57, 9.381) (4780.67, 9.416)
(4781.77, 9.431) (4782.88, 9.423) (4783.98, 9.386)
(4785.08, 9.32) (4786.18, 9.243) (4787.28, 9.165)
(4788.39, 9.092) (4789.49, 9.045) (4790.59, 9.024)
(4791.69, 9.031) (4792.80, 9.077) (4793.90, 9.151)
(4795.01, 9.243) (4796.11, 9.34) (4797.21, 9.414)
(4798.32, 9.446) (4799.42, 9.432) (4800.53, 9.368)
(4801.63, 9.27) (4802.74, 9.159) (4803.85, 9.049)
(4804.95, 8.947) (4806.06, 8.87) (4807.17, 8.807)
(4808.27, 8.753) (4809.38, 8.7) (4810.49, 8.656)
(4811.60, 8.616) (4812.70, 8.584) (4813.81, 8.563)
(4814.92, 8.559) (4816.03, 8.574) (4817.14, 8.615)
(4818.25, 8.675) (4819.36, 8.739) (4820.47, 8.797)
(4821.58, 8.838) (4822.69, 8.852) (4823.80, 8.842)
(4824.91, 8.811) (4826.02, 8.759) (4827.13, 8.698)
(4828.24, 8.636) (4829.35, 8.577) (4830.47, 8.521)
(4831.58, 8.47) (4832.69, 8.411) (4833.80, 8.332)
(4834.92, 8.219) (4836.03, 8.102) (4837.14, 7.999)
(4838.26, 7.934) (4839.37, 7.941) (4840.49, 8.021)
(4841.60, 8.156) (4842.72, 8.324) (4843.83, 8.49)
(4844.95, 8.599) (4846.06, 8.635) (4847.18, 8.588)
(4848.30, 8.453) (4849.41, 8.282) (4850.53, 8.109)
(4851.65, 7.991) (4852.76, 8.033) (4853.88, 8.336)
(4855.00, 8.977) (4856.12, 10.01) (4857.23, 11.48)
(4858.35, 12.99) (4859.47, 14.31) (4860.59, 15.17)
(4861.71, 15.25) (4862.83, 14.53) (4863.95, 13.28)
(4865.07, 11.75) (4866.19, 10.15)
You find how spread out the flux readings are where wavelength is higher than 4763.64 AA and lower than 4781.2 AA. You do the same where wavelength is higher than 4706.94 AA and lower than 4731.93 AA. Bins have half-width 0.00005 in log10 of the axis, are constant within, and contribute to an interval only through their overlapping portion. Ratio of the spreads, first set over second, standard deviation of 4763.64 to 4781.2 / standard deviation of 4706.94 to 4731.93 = 1.1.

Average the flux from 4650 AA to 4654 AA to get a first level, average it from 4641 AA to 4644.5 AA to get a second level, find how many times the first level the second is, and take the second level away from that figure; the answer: -7.74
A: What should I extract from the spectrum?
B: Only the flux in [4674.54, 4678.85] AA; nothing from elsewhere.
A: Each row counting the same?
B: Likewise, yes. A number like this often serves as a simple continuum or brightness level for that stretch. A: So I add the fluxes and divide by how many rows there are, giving 8.6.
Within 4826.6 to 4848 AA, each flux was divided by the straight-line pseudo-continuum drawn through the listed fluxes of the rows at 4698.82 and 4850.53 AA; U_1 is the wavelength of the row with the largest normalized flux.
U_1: 4827.13 AA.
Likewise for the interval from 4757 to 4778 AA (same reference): 4777.37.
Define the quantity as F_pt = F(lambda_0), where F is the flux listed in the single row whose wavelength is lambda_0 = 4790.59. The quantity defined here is 9.024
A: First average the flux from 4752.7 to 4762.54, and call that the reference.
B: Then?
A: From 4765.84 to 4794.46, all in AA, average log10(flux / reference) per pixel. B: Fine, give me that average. 0.010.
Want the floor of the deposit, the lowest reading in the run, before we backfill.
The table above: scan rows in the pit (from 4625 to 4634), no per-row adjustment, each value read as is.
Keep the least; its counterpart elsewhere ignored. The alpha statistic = 8.328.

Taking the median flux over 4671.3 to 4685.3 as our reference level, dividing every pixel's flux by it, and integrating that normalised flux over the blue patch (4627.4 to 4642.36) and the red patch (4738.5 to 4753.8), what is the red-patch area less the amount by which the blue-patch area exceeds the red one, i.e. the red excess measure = 16.8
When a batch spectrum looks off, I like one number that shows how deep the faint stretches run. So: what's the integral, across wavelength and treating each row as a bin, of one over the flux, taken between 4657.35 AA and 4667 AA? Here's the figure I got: 1.08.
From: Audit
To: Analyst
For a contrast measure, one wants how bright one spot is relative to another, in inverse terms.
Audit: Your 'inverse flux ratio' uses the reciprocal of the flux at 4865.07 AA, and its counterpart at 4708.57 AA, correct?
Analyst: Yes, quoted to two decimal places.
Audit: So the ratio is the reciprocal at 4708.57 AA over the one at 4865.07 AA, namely 1.37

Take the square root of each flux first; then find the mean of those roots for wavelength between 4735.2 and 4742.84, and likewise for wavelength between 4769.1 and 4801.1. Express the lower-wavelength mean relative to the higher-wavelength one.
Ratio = 0.98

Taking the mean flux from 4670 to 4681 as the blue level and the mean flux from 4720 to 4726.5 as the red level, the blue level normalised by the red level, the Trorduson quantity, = 0.97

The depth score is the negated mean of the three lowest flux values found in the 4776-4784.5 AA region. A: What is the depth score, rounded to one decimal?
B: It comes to -9.3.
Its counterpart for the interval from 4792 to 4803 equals -9.1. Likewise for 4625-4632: -8.5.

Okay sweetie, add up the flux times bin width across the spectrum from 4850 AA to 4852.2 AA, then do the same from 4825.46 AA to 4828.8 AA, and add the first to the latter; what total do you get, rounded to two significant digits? 47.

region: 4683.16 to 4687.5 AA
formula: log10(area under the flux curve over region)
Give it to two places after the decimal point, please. 1.59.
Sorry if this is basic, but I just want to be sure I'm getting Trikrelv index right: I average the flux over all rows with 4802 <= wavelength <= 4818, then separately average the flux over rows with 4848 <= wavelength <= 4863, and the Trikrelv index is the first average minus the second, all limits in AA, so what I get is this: -2.1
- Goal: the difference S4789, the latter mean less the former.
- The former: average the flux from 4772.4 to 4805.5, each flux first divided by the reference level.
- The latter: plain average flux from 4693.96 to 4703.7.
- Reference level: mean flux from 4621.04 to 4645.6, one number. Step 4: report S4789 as 7.42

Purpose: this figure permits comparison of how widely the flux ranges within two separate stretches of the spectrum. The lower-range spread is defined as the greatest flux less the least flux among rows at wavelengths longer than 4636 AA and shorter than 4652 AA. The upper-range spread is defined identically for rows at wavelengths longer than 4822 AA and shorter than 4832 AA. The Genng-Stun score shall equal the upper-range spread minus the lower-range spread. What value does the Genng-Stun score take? -0.147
